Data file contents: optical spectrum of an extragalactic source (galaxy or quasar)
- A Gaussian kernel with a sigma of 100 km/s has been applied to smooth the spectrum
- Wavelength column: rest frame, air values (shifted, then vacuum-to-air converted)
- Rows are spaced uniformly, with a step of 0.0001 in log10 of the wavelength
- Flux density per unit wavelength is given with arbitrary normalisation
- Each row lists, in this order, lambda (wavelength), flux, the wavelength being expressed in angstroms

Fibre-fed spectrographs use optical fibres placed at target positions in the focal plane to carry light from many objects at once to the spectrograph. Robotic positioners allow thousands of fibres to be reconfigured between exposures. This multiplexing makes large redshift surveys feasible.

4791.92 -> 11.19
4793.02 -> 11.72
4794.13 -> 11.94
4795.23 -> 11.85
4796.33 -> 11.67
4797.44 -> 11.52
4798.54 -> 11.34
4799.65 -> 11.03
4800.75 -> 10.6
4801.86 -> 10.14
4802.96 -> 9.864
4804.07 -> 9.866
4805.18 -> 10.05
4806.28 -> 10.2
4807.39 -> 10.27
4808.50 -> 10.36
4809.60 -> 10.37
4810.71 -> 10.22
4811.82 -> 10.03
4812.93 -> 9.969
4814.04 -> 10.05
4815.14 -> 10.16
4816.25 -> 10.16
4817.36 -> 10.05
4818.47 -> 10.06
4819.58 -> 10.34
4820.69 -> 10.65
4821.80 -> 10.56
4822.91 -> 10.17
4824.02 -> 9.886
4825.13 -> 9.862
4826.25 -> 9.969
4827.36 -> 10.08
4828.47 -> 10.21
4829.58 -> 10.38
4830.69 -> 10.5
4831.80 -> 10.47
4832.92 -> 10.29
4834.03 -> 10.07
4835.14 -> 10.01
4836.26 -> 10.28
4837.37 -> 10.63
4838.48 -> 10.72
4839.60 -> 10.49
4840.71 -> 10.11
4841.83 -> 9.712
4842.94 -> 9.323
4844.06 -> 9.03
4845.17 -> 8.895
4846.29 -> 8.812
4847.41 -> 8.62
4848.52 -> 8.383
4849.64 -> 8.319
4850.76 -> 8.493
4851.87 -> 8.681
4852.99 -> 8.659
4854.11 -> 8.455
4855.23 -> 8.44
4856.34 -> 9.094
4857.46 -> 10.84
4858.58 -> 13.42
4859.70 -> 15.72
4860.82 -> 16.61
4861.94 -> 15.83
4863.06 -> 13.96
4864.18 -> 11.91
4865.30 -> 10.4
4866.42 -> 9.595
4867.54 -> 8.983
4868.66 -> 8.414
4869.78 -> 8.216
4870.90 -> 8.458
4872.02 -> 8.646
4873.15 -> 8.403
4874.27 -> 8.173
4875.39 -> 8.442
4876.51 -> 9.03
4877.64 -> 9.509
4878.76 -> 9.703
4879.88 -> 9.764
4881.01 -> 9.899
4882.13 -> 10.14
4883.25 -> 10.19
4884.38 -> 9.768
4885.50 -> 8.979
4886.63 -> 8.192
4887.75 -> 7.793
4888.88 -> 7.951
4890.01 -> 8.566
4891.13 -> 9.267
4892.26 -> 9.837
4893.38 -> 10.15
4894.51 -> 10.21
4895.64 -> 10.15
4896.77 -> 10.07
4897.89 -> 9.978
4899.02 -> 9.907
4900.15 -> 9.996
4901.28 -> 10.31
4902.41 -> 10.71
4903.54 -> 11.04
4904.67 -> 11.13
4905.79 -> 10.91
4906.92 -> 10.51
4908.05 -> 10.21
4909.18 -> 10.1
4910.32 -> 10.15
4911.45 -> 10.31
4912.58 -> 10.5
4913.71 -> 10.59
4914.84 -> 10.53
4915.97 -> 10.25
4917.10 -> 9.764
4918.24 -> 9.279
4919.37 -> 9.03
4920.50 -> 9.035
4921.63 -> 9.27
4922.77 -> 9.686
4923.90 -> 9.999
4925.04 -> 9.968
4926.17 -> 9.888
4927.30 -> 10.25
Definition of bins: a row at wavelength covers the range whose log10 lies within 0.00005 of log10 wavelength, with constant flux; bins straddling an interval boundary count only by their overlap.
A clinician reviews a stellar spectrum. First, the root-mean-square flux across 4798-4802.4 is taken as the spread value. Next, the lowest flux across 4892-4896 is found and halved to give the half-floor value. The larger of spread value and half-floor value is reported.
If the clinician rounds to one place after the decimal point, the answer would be 10.8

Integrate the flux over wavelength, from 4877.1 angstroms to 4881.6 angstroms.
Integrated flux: 44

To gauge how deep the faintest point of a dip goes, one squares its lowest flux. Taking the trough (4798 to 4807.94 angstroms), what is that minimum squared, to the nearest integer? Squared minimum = 97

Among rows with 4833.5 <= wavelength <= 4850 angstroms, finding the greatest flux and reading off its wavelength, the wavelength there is 4838.48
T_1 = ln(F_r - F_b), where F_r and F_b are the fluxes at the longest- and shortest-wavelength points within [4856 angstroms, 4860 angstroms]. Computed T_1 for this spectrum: 1.9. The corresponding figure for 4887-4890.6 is -0.3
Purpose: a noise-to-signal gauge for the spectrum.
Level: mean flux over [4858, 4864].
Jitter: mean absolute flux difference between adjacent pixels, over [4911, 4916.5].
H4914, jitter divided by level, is 0.010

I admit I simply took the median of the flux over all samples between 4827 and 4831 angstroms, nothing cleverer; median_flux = 10.3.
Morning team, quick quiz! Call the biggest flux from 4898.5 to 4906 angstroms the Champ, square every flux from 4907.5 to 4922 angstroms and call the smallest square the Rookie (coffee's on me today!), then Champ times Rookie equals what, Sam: 908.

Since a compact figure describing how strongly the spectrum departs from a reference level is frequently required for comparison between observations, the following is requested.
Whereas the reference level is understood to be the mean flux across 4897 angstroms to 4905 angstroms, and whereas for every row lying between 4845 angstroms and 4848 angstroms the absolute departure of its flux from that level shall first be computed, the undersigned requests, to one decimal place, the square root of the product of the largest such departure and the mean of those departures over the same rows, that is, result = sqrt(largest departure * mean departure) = 1.7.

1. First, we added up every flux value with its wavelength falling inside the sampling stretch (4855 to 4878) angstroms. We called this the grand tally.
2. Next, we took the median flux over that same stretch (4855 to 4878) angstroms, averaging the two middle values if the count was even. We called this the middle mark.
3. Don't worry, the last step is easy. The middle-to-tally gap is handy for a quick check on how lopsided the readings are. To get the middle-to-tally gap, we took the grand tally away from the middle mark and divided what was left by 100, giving -2.130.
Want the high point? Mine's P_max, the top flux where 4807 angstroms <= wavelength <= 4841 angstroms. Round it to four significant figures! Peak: 10.72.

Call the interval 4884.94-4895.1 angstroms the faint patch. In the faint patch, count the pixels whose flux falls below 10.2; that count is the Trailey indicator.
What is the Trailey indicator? 8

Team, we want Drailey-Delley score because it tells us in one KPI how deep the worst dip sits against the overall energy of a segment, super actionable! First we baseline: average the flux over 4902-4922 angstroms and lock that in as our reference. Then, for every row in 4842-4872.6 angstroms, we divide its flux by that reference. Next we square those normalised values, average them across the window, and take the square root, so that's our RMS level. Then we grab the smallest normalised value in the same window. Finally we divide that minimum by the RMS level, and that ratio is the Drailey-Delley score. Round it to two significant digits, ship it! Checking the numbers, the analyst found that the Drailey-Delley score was 0.78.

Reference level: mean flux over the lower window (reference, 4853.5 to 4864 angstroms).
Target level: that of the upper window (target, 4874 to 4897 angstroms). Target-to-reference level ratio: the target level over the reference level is 0.75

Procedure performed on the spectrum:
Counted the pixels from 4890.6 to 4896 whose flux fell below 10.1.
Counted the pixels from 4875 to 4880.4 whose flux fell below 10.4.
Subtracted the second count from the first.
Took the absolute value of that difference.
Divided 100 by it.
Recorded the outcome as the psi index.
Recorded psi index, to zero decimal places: 33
